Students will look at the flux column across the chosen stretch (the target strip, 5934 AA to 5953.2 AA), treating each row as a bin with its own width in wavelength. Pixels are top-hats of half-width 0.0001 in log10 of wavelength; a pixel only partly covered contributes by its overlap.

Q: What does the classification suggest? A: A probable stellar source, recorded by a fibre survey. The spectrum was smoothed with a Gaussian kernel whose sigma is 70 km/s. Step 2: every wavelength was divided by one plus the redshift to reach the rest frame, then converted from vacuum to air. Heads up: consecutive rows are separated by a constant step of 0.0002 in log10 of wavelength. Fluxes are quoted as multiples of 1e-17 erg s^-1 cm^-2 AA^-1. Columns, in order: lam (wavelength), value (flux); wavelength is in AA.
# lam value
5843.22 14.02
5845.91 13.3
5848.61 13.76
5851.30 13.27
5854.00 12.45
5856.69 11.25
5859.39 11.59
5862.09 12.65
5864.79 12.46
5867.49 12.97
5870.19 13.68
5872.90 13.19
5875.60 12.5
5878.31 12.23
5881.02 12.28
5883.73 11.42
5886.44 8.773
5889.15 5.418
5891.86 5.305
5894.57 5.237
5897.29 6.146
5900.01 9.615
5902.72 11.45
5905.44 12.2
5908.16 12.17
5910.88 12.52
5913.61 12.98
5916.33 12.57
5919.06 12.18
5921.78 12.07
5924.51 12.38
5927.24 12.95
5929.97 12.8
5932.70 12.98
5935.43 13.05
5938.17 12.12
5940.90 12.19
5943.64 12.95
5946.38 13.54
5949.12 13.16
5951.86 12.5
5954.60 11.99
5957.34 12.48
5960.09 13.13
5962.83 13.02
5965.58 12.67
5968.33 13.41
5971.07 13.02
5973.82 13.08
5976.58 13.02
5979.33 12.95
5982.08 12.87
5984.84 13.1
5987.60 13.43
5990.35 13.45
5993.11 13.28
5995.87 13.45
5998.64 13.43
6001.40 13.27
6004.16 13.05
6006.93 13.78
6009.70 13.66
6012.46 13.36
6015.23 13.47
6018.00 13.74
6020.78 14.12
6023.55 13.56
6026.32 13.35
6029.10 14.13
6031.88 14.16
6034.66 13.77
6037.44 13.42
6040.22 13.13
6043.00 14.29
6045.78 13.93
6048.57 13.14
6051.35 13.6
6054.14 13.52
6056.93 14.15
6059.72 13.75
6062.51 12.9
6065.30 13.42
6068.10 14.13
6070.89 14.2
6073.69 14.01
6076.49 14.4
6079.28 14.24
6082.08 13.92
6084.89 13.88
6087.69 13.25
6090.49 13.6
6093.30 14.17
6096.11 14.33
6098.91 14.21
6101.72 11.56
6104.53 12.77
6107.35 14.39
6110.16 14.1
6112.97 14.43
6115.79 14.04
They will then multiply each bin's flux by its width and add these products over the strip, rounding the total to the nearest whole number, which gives 245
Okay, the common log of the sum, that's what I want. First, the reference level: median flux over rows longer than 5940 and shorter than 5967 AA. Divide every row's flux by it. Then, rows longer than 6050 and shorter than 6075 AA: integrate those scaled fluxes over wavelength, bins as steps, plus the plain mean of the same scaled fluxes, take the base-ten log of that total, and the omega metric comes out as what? 1.45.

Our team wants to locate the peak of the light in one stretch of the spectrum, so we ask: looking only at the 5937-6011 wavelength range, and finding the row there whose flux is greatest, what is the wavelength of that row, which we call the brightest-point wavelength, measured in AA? 6006.93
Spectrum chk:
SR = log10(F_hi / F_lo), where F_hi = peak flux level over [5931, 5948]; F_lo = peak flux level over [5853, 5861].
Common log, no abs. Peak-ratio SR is 0.04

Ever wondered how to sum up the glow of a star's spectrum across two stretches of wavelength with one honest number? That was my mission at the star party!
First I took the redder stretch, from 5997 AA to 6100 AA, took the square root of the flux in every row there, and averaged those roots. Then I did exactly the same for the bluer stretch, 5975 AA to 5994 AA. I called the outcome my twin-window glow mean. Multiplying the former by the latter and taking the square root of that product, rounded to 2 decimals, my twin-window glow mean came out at 3.67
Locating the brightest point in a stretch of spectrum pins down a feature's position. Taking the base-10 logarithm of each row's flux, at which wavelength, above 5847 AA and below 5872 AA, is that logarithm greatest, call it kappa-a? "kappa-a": 5848.61 AA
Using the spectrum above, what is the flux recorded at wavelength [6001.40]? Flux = 13.27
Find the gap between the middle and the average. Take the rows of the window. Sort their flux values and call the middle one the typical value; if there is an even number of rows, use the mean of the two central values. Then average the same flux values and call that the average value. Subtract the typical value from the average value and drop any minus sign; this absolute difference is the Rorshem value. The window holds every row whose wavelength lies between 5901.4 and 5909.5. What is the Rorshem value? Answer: 0.23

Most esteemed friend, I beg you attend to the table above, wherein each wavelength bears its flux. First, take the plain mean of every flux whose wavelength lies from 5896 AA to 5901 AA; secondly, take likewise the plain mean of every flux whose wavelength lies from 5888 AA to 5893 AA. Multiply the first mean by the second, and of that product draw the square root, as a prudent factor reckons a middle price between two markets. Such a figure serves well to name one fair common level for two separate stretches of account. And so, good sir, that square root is 6.5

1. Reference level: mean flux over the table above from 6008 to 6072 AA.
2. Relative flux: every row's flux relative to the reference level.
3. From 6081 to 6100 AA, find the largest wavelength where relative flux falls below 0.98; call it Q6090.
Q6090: 6087.69 AA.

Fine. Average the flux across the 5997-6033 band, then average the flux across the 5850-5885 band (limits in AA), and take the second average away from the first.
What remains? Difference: 1.2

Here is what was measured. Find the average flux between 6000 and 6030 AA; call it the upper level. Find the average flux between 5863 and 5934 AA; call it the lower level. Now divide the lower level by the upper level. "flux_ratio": 0.82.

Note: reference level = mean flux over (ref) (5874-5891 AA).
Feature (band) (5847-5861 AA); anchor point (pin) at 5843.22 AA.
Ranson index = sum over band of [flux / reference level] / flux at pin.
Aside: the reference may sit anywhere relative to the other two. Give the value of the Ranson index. 0.43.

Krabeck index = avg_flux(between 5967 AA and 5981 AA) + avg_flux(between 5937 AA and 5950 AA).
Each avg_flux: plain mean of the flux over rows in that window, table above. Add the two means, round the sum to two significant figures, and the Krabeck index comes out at 26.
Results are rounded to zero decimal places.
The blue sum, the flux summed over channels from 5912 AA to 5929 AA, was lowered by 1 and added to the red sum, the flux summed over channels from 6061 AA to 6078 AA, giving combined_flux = 157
